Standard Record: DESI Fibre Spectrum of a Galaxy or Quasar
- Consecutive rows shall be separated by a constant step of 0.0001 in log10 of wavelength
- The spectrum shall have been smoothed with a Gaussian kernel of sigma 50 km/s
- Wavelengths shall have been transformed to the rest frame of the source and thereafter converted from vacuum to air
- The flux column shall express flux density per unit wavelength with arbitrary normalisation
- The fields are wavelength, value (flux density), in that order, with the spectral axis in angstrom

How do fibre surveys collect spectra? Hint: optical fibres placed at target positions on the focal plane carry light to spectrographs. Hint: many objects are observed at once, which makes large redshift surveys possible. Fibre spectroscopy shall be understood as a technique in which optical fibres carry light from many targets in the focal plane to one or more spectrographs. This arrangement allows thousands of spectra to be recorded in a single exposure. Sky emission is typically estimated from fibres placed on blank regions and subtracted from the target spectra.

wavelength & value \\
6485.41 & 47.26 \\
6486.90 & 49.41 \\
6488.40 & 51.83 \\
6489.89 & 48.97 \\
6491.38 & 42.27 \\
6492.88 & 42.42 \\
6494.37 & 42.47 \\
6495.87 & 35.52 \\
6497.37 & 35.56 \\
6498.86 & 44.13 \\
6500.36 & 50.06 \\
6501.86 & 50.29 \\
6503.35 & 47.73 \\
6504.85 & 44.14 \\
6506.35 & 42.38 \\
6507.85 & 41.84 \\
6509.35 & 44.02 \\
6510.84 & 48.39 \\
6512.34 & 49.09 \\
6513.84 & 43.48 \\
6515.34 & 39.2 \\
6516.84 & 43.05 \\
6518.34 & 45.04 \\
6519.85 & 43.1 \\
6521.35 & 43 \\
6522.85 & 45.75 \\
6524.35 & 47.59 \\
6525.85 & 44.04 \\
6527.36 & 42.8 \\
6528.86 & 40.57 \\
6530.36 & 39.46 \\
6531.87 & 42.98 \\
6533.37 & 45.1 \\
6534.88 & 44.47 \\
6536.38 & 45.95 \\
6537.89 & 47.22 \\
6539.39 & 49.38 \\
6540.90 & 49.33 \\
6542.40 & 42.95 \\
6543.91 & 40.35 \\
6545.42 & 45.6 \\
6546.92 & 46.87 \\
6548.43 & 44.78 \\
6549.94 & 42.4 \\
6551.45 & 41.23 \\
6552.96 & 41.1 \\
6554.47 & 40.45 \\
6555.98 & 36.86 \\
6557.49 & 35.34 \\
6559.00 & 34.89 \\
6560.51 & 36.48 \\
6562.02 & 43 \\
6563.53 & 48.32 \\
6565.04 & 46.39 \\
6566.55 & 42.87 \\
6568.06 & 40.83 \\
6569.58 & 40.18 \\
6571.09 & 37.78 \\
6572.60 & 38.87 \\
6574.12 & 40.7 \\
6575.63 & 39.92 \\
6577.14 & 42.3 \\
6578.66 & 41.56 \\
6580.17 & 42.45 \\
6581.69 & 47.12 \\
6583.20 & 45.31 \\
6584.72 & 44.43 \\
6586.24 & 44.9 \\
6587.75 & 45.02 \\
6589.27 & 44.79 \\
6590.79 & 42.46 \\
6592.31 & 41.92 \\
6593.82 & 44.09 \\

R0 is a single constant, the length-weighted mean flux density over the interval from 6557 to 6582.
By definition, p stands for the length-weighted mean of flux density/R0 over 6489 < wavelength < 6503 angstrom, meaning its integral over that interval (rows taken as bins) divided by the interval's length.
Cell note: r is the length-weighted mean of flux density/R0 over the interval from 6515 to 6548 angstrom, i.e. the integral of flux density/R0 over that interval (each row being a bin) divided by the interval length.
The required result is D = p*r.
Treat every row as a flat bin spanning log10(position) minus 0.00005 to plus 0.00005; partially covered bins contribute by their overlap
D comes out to 1.15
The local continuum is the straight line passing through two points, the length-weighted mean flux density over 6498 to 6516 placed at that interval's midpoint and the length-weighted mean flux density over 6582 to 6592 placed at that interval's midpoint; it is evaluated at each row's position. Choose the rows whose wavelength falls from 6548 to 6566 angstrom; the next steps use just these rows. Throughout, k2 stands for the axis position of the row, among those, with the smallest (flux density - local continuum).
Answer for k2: 6559.00 angstrom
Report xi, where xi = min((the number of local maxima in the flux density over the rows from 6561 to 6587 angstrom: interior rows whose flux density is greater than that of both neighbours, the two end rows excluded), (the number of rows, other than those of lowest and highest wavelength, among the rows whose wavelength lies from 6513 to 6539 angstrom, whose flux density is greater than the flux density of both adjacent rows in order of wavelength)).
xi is 3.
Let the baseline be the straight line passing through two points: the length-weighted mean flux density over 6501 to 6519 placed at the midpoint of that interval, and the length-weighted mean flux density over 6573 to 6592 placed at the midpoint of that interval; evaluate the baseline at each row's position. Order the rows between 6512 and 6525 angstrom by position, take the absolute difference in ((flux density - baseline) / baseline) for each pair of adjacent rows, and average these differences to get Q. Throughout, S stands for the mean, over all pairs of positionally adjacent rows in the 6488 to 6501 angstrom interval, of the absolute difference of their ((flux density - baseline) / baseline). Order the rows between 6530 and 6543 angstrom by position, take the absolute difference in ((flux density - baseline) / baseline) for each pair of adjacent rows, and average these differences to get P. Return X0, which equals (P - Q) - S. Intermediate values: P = 0.050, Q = 0.062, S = 0.086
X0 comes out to -0.10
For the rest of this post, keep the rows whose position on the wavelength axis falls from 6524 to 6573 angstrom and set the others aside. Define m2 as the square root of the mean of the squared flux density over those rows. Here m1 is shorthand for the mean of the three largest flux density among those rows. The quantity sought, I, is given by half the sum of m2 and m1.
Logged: 45.9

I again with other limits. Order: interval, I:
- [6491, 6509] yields 46.4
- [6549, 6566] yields 43.4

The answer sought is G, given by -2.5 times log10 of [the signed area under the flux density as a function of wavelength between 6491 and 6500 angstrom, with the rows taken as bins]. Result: -6.41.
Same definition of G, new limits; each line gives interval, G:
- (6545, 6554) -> -6.48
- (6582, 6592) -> -6.62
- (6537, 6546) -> -6.54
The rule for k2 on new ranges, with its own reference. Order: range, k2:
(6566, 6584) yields 6571.09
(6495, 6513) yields 6495.87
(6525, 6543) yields 6530.36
